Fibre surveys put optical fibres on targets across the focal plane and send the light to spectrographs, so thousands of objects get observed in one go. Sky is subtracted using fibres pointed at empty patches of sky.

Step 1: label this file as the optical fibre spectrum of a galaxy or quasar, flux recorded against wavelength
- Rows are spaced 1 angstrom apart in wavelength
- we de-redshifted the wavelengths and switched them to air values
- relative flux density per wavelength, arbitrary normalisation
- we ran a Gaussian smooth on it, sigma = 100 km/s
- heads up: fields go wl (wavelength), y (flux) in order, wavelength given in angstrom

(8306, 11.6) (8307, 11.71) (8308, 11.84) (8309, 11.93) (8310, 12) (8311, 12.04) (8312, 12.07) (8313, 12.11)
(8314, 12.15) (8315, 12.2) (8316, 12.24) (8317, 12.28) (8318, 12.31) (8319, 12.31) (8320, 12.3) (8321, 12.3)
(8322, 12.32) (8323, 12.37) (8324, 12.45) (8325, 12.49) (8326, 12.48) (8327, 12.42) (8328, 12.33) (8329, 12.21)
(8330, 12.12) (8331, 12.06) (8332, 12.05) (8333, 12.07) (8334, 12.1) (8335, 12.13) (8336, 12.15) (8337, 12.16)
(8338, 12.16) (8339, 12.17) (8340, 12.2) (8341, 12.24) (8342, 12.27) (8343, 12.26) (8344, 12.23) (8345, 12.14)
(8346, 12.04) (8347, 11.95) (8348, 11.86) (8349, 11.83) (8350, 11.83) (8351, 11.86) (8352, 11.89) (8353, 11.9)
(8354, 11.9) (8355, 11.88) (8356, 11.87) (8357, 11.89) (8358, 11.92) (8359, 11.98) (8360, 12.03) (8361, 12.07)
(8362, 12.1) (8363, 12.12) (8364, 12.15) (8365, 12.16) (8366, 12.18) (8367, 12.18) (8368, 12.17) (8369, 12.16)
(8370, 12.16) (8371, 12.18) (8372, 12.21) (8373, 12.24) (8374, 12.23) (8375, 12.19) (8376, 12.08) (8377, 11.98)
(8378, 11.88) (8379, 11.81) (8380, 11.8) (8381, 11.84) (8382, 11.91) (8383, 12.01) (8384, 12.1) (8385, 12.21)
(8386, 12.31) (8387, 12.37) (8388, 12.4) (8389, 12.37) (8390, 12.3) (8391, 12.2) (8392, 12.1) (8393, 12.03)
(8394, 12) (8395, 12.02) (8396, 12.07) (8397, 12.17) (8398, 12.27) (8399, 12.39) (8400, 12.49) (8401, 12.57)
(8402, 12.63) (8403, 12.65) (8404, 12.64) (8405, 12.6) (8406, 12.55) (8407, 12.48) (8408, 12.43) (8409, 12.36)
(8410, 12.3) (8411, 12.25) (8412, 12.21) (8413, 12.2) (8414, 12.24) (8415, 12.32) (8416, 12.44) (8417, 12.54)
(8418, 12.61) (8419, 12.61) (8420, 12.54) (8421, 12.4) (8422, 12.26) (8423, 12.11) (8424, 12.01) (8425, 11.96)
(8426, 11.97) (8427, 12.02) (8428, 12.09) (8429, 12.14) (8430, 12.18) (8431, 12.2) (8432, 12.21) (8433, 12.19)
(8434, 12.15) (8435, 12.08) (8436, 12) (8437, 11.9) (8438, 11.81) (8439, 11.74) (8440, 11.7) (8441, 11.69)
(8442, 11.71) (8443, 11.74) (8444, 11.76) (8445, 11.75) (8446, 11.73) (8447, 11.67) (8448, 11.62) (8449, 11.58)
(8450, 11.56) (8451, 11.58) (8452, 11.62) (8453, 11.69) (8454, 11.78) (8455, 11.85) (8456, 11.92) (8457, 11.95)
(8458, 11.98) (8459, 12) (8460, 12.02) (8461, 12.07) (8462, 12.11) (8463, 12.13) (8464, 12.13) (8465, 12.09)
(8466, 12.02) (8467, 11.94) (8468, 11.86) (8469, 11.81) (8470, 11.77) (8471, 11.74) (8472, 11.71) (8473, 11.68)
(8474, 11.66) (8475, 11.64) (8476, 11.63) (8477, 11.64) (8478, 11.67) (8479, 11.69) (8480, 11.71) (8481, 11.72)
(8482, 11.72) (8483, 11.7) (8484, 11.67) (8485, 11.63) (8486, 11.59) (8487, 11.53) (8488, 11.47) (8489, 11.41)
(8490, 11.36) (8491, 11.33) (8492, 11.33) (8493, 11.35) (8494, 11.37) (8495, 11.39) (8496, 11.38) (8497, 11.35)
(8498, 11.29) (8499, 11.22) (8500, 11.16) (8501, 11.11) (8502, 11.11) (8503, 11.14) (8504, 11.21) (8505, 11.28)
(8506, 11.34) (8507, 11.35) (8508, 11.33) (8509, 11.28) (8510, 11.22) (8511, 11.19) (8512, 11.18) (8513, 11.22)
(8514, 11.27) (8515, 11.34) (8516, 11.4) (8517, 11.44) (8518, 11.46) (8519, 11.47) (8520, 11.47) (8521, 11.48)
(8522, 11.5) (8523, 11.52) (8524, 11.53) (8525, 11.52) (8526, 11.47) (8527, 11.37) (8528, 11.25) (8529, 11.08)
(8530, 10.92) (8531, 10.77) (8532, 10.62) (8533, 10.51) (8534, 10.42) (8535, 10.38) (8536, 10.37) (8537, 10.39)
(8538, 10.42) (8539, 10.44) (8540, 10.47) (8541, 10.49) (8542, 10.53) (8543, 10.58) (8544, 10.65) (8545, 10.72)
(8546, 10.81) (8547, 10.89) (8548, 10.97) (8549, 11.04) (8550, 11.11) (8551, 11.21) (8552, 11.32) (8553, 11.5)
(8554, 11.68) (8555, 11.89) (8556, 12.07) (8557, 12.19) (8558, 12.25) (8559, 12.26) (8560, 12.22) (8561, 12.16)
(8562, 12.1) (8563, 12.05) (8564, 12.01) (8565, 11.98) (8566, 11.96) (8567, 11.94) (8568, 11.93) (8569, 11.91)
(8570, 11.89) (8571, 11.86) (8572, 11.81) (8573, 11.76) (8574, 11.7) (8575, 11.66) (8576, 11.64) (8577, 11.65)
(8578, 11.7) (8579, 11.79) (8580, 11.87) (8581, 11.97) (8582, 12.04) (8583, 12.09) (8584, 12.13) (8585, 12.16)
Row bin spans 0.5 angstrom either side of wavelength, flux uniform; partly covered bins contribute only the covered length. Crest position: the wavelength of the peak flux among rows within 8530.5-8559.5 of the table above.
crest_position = 8559 angstrom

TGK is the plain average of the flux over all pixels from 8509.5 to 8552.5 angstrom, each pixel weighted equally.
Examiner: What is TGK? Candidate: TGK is 11.0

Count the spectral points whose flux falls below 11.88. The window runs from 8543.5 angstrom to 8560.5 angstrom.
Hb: 11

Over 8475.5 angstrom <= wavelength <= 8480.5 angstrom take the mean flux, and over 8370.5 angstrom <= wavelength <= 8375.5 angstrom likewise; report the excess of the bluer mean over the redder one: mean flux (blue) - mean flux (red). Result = 0.54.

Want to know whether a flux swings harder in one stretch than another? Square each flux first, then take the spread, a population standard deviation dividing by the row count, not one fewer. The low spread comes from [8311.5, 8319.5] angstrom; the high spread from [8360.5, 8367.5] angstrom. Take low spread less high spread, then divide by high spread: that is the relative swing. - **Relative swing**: 1.2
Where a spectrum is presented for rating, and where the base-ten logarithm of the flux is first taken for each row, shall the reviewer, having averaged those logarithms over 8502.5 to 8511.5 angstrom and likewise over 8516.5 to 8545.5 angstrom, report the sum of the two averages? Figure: 2.09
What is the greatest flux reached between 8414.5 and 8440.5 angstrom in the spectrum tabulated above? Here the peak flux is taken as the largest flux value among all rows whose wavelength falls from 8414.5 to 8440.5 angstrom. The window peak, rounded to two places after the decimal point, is 12.61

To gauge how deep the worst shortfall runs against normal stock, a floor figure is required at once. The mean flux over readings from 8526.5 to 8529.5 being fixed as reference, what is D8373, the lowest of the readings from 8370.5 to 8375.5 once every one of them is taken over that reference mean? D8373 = 1.08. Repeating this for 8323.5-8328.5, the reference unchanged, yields 1.10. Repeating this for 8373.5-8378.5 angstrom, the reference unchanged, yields 1.06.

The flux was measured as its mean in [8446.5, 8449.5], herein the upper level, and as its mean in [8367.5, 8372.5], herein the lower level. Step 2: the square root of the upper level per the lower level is 0.98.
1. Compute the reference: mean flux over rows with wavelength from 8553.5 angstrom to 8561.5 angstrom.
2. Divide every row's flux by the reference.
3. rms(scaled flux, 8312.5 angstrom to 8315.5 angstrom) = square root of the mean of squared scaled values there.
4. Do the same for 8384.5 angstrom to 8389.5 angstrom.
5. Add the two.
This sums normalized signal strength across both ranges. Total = 2.03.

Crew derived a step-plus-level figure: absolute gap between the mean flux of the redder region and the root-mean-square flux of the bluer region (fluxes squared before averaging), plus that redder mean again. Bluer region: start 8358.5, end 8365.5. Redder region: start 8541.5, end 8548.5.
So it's 12.1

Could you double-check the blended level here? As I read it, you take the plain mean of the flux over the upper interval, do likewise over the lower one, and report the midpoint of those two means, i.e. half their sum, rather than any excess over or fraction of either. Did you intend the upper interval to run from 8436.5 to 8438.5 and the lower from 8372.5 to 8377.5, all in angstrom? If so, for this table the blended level 12.0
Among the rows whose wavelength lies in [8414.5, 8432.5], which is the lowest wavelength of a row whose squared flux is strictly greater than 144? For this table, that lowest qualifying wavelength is 8415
